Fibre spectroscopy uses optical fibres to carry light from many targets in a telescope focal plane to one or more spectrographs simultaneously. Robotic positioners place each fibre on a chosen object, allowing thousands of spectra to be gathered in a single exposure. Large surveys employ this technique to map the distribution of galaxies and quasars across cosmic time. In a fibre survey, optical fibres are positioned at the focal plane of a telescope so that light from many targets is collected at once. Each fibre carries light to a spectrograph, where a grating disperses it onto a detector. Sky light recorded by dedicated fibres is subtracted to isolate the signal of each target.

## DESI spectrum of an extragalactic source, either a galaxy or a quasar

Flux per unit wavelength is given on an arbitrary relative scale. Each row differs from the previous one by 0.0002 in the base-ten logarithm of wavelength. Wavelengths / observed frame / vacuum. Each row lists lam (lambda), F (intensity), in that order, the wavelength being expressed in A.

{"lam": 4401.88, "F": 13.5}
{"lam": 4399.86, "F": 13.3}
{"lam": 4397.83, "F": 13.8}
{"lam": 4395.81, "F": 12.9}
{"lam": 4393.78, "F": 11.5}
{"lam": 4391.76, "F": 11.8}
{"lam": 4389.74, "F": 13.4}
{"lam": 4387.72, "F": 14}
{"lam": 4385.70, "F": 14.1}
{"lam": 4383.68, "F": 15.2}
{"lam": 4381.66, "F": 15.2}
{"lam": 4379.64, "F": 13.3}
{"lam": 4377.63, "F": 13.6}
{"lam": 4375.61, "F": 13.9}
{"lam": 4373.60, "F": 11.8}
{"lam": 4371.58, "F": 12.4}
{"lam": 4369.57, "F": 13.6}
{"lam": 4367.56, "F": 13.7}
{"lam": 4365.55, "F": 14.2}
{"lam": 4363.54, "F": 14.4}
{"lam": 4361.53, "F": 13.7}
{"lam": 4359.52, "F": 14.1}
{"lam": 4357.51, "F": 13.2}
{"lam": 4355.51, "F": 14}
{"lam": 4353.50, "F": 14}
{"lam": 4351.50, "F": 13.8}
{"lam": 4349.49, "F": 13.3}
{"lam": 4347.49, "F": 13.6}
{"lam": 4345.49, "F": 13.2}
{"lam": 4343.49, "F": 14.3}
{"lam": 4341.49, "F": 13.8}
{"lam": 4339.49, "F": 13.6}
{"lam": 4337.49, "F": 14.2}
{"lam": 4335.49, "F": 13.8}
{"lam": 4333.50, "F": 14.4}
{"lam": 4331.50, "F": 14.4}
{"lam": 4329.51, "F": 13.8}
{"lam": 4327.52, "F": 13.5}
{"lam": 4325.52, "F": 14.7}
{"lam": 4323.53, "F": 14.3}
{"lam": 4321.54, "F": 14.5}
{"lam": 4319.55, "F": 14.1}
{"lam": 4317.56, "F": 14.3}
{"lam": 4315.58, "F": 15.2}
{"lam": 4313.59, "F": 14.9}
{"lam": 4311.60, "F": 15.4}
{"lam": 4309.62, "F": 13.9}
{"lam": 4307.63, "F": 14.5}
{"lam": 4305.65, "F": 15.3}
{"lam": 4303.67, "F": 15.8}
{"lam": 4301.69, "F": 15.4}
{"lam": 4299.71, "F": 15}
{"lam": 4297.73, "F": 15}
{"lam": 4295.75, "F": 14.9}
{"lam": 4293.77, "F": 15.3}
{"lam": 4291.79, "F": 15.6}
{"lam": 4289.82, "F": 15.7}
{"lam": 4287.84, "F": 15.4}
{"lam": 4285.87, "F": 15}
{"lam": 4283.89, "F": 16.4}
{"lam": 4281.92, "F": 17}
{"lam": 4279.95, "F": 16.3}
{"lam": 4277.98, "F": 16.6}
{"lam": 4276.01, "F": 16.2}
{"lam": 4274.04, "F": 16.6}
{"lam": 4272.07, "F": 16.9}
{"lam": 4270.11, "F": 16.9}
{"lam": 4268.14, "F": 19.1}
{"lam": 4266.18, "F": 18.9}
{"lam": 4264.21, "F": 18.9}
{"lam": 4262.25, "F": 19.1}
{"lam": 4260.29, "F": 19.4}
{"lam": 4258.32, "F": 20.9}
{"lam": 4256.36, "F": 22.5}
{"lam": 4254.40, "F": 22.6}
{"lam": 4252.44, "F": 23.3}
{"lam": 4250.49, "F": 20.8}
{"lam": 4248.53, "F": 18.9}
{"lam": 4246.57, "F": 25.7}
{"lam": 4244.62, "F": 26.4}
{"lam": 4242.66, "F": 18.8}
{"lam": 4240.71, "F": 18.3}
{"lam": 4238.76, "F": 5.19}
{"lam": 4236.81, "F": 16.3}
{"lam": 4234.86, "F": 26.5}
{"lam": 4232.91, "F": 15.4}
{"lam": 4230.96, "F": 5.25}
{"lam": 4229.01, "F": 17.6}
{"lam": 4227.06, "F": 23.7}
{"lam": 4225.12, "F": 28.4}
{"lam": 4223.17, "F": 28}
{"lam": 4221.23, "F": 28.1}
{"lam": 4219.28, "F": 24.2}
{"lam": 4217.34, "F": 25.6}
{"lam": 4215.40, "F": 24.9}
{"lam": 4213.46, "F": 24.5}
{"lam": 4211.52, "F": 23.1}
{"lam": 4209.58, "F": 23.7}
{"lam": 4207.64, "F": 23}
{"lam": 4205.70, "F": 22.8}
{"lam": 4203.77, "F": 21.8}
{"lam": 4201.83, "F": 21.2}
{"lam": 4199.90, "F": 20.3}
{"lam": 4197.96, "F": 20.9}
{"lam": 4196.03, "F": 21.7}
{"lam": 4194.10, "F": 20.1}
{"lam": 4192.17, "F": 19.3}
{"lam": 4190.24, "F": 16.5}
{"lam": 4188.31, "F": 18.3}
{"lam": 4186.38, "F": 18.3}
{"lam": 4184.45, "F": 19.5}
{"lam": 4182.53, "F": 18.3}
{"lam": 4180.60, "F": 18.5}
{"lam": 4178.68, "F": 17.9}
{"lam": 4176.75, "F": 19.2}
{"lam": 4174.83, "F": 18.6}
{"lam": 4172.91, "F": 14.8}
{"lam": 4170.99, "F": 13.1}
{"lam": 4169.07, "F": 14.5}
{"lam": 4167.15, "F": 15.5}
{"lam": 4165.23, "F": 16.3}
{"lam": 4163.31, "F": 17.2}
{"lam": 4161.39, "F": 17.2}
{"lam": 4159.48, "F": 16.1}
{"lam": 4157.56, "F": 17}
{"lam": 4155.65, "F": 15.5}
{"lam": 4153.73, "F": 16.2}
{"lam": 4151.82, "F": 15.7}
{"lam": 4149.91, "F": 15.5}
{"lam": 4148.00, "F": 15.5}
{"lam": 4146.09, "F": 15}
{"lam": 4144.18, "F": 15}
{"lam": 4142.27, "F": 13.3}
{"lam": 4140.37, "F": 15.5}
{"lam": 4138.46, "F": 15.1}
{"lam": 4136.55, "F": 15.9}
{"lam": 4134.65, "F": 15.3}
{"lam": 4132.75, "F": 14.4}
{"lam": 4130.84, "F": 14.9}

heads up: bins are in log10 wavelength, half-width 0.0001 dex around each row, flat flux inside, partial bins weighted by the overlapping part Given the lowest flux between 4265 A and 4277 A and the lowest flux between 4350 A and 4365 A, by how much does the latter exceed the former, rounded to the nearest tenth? -3.0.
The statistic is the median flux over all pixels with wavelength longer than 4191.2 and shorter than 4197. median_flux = 20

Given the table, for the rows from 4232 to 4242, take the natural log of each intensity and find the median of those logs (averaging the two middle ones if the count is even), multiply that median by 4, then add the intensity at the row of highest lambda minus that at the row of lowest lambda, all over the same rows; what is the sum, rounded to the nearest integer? 14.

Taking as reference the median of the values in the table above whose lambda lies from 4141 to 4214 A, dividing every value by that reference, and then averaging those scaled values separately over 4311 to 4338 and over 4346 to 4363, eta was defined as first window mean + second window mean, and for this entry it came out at 1.6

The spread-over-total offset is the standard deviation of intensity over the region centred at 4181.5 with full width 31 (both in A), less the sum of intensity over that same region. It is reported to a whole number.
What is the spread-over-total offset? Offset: -282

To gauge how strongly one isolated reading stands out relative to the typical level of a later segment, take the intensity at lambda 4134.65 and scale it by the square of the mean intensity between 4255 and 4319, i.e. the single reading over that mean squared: 0.056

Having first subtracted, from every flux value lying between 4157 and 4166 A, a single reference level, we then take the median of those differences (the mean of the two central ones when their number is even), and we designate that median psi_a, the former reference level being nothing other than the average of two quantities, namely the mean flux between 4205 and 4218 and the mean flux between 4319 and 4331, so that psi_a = -2.0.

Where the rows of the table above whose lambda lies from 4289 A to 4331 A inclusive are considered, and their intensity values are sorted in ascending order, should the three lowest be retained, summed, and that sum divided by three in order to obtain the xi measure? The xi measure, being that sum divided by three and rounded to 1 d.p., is 13.7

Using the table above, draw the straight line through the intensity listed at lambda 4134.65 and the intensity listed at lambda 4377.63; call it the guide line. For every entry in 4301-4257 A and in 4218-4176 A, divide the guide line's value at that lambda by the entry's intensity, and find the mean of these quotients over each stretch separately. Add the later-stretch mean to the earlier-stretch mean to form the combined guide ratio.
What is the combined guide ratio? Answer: 1.58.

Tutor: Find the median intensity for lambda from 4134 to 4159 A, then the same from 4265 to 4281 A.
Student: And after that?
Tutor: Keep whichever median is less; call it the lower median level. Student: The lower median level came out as 15.5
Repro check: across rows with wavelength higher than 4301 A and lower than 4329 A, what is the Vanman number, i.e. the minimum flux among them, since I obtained 13.5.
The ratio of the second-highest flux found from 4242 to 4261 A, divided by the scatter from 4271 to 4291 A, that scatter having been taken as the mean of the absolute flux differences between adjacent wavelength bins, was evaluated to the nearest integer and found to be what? 48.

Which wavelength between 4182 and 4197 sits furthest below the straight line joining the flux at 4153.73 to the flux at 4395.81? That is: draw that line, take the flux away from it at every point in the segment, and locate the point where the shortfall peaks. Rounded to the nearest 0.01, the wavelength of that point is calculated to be 4190.24 A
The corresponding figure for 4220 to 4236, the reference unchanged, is 4230.96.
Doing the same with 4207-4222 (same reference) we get 4207.64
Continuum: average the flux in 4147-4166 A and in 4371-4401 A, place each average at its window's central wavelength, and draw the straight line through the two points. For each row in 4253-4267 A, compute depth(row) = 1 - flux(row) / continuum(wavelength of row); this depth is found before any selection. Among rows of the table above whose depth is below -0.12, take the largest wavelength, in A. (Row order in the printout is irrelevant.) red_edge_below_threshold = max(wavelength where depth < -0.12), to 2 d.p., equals 4266.18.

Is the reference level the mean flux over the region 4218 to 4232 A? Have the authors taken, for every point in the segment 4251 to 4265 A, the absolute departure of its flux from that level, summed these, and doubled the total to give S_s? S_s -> 25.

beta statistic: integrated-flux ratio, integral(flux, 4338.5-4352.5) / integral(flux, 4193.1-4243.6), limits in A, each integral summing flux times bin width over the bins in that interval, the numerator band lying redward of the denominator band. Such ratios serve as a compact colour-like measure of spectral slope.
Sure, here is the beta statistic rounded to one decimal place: 0.2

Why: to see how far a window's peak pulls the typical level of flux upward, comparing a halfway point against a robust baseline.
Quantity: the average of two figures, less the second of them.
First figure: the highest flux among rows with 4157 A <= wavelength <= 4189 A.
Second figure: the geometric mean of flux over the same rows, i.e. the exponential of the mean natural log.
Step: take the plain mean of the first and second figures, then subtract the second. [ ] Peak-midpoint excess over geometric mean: 1.3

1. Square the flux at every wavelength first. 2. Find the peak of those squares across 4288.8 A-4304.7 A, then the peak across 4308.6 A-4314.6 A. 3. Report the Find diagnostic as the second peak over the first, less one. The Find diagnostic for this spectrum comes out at 0.0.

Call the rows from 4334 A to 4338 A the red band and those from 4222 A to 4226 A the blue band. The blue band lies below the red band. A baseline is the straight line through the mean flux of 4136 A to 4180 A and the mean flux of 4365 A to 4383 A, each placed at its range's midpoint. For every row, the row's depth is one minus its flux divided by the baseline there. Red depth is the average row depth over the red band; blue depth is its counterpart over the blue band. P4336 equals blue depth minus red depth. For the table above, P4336 -0.85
